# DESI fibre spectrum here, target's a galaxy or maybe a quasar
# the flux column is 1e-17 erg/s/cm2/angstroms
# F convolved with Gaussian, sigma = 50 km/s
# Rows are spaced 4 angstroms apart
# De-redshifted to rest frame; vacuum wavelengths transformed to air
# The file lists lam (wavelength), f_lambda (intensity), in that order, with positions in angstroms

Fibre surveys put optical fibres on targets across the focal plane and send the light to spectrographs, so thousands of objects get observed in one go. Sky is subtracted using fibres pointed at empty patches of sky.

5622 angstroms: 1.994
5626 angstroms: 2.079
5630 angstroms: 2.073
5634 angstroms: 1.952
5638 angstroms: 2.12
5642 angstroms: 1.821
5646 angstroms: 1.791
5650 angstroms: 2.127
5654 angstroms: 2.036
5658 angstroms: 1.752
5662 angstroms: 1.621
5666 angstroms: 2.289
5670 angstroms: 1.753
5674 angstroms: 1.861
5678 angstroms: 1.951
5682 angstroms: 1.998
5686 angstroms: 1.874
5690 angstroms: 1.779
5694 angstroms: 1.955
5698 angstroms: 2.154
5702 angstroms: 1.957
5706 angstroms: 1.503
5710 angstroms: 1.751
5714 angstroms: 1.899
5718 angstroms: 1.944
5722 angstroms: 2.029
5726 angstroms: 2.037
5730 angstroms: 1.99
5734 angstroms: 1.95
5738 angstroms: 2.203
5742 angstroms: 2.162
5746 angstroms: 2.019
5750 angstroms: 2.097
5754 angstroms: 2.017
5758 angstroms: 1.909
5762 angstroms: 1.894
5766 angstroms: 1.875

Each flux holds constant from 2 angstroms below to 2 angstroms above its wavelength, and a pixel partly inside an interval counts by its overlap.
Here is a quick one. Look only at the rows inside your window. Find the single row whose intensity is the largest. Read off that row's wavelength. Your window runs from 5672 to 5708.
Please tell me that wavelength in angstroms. 5698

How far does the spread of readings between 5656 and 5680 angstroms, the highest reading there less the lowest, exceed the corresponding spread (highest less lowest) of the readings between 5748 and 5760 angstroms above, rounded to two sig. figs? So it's 0.48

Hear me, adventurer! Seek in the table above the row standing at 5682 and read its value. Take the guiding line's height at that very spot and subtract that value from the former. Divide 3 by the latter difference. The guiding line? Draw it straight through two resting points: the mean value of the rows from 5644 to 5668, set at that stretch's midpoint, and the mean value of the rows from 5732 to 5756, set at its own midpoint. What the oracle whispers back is -143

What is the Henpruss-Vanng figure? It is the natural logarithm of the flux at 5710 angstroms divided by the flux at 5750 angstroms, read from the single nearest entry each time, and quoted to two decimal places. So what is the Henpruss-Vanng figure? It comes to -0.18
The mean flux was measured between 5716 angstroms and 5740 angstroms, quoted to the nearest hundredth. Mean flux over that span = 2.03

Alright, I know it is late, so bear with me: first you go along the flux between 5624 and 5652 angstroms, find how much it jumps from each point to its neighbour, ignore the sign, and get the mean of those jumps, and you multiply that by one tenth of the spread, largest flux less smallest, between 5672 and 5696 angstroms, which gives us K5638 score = 0.0035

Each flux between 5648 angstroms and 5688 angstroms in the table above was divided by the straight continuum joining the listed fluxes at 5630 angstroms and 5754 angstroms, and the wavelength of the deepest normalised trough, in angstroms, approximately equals 5662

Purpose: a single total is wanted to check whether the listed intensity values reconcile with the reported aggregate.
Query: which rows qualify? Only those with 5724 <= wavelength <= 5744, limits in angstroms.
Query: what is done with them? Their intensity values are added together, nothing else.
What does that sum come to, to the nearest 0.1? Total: 10.3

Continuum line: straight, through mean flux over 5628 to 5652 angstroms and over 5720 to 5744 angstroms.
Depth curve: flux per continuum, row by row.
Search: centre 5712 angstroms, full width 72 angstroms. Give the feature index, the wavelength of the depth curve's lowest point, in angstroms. 5706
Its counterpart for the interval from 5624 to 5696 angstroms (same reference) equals 5662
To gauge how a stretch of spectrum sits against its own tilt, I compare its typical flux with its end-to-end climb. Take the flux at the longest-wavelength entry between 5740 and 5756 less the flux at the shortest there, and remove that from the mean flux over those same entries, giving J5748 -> 2.2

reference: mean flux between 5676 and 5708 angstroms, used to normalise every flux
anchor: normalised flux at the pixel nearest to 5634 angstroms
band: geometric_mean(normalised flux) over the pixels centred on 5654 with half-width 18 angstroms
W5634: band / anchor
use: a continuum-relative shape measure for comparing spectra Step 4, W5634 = 0.98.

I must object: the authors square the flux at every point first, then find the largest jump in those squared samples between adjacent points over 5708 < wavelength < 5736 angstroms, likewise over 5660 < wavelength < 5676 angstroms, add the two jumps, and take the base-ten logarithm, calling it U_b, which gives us 0.50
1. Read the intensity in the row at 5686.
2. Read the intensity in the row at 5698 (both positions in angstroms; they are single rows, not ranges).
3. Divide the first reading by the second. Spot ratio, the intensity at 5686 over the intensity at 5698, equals 0.87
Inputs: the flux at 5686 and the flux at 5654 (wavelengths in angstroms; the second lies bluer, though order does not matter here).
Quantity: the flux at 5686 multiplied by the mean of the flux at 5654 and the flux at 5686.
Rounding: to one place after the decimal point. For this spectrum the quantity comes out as 3.7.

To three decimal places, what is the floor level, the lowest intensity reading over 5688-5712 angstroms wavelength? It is 1.503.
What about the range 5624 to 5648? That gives 1.791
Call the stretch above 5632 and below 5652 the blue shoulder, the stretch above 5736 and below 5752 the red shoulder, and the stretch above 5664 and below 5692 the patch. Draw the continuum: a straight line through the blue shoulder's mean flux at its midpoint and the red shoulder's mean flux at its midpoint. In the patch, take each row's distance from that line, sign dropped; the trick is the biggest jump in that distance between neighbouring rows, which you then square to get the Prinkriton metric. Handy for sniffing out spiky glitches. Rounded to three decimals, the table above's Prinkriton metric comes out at 0.017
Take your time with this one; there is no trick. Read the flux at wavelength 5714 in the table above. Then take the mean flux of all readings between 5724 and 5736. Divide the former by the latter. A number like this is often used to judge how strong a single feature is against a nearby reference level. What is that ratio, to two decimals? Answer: 0.95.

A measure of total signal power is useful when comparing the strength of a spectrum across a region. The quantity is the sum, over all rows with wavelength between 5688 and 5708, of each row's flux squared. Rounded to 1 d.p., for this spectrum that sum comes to 17.7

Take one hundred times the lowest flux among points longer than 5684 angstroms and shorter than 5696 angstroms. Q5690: 178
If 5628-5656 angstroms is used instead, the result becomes 179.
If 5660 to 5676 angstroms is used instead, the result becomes 162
